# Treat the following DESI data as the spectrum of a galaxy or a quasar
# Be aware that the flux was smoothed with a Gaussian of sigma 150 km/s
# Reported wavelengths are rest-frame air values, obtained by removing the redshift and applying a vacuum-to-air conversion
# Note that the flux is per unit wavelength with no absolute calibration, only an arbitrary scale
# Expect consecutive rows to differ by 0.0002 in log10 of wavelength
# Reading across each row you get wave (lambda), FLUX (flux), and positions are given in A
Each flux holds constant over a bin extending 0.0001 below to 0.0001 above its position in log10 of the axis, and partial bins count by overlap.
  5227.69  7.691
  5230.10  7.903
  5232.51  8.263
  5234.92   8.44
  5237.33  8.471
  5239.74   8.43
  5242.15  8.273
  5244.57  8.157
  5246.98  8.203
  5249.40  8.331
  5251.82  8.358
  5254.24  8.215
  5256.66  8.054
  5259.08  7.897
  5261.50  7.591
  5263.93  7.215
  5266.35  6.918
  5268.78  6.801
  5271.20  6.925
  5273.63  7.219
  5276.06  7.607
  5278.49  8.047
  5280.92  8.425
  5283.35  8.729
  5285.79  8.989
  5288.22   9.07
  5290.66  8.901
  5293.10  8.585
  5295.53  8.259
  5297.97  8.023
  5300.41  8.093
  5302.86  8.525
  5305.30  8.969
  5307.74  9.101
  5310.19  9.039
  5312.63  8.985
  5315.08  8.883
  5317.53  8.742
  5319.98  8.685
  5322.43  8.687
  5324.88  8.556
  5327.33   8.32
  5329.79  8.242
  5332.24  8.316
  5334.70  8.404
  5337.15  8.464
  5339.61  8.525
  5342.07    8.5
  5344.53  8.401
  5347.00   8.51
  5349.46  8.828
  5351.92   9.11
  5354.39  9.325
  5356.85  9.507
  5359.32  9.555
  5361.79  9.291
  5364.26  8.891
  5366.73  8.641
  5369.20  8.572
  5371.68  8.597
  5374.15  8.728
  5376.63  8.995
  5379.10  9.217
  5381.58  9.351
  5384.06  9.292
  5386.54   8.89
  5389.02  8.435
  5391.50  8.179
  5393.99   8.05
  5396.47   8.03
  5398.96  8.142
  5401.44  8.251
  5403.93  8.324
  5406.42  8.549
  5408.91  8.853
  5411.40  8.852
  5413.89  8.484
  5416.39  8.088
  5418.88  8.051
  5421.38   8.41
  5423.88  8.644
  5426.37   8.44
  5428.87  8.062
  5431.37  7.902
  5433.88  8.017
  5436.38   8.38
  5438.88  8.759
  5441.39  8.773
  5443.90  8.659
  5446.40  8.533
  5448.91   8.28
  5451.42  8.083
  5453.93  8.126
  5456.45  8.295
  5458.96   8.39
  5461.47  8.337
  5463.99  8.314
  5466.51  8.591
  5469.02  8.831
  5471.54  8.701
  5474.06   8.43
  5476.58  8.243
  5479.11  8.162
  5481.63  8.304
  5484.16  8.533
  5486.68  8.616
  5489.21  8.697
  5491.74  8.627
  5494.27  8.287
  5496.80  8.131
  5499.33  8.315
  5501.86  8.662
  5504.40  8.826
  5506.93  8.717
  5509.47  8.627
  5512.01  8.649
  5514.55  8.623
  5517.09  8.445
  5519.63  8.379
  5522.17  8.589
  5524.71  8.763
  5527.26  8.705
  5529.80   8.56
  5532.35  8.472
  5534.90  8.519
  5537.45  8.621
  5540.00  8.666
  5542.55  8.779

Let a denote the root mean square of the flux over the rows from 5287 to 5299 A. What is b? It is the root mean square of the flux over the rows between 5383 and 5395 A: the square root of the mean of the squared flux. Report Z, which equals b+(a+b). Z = 25.7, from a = 8.58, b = 8.58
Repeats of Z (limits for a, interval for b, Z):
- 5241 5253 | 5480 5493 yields 25.4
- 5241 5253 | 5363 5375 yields 25.6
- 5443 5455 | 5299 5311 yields 25.8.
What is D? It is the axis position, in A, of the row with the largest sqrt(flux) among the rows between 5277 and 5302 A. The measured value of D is 5288.22 A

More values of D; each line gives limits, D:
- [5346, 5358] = 5356.85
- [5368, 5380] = 5379.10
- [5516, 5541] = 5524.71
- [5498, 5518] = 5504.40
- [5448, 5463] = 5458.96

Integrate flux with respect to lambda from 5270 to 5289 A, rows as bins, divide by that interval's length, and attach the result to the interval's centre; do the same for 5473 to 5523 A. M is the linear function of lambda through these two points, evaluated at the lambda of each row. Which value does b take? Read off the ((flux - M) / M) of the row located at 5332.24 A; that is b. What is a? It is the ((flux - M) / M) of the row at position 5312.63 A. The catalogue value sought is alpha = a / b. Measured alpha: 7.1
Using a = 0.10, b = 0.014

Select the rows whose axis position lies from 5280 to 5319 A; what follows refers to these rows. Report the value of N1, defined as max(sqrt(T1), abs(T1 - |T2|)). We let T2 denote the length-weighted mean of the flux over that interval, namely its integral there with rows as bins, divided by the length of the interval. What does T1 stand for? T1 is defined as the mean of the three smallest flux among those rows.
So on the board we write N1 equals 2.85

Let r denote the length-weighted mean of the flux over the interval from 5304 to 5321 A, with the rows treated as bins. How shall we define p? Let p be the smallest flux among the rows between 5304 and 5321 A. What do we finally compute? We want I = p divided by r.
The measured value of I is 0.974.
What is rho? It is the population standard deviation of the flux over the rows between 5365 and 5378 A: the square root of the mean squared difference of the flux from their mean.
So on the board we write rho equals 0.15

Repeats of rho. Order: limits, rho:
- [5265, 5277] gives 0.29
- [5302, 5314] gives 0.20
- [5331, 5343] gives 0.07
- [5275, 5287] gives 0.49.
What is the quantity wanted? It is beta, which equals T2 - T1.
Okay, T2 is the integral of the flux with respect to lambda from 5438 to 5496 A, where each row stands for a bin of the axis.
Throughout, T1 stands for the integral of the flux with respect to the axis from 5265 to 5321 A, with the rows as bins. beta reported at 24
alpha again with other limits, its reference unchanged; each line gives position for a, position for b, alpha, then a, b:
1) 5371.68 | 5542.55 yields 1.6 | 0.04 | 0.024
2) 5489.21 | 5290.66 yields 0.3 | 0.03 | 0.095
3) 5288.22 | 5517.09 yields -12.3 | 0.12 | -0.009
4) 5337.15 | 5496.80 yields -0.7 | 0.03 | -0.042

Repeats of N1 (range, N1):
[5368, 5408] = 2.84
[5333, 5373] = 2.90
